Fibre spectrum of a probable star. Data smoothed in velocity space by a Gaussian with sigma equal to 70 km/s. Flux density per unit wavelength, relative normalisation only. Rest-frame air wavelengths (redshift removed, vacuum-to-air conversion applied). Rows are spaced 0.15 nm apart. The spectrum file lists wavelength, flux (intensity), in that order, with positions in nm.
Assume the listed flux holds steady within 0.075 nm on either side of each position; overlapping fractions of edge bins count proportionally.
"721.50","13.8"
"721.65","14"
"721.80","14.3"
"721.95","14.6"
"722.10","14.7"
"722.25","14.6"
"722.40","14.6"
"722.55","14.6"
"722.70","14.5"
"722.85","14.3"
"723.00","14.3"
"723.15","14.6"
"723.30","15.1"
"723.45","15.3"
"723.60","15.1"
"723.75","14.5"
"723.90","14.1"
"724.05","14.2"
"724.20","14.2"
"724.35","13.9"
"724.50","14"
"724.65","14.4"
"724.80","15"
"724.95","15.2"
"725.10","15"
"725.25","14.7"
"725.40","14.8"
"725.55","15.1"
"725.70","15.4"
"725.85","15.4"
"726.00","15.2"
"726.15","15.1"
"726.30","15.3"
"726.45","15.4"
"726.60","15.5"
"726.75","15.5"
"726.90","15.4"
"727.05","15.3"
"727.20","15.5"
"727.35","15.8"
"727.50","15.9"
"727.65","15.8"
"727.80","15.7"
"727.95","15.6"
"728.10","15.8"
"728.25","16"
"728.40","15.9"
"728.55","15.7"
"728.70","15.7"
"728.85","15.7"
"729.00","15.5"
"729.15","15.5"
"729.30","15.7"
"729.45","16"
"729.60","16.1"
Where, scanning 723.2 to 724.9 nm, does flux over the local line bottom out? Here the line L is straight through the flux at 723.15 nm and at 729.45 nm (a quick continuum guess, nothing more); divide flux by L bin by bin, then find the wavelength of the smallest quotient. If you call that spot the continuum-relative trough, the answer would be 724.35 nm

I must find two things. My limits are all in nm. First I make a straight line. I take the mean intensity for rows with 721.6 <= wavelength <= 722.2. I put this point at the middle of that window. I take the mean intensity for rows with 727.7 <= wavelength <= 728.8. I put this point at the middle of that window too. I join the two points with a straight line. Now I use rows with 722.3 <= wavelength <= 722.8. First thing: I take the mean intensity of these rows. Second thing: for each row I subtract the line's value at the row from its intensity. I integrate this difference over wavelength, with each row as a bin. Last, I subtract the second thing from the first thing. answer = 14.56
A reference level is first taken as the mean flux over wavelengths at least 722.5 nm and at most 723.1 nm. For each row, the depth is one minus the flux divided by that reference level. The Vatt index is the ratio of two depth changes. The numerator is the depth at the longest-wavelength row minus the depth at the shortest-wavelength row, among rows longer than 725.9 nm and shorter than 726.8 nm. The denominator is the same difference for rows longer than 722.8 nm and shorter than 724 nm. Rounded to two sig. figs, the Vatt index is -1.5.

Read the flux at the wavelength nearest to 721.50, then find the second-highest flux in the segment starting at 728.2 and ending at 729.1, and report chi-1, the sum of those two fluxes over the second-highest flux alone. 1.87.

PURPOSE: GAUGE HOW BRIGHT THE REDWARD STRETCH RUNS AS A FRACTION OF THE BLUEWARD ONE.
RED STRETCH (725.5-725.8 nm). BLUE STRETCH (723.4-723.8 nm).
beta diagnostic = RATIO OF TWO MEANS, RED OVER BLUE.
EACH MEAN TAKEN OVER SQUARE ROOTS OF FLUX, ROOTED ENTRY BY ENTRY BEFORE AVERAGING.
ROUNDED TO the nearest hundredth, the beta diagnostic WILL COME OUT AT 1.01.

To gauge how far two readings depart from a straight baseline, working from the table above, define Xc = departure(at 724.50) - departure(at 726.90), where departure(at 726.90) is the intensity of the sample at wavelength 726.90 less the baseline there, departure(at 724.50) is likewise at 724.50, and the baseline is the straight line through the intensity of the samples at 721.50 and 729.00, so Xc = -0.9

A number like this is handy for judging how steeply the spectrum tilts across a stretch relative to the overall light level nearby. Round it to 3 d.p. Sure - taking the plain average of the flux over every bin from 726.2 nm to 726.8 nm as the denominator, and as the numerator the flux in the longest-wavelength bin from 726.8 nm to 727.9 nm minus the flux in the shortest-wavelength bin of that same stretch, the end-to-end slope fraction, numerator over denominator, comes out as 0.019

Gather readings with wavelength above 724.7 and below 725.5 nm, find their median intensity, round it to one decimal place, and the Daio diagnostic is 15.0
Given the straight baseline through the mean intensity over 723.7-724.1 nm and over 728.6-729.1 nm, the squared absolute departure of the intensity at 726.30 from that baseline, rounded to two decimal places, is 0.14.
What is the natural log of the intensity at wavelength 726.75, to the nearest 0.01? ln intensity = 2.74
